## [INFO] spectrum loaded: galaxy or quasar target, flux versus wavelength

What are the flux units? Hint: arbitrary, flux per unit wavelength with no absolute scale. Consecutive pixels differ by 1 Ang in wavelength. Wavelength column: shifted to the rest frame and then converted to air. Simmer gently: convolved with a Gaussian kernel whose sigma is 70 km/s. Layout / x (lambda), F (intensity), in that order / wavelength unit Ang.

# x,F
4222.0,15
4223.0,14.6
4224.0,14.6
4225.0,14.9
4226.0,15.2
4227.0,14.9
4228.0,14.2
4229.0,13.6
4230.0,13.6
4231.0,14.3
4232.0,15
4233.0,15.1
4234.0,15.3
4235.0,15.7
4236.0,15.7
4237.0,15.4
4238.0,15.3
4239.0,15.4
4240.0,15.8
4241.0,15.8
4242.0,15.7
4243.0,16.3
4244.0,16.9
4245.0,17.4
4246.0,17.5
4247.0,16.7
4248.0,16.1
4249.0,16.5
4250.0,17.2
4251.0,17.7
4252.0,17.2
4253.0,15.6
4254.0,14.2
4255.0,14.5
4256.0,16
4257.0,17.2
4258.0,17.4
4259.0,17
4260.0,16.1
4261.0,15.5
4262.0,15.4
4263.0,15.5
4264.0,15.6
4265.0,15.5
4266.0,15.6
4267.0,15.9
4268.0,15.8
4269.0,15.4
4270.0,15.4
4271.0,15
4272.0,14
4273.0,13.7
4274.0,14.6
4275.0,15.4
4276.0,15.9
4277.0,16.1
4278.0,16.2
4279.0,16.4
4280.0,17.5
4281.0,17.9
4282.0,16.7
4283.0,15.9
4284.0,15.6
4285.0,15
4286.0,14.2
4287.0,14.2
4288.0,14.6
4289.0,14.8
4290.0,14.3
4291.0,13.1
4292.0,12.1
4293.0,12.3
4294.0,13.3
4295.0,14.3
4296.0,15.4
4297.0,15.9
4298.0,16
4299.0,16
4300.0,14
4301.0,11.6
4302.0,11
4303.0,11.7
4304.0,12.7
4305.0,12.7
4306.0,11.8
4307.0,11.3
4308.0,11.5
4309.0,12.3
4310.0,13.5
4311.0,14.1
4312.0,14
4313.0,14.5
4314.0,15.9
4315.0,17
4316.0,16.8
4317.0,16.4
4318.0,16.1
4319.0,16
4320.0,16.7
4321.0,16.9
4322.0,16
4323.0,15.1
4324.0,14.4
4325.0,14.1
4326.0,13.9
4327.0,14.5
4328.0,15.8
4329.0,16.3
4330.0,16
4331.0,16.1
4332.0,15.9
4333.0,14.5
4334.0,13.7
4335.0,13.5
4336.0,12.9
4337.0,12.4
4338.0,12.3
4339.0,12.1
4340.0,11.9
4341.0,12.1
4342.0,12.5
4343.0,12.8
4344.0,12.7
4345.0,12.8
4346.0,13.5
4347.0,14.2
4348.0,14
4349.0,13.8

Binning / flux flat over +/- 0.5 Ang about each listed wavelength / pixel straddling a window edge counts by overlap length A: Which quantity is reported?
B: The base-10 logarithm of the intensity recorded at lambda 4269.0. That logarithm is 1.19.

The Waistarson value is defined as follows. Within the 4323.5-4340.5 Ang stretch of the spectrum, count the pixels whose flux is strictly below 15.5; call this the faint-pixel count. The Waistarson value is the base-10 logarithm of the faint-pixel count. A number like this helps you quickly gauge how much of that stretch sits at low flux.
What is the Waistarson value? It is 1.08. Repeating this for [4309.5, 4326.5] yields 0.90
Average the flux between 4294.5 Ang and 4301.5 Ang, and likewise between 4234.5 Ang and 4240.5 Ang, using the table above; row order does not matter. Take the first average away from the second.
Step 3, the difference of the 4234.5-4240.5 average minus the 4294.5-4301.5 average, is 1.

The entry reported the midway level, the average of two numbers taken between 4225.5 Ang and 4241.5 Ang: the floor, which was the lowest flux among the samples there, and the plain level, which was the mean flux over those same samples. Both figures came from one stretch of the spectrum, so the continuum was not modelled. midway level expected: 14.3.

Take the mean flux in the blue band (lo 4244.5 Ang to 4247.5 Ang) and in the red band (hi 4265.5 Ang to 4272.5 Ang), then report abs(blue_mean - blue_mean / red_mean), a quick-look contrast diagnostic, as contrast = 16.1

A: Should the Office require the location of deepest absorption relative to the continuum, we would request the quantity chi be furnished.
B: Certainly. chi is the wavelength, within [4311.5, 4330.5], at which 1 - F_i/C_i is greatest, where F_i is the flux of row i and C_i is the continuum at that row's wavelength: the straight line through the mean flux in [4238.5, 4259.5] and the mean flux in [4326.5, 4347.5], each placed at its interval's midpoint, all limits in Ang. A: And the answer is 4312.0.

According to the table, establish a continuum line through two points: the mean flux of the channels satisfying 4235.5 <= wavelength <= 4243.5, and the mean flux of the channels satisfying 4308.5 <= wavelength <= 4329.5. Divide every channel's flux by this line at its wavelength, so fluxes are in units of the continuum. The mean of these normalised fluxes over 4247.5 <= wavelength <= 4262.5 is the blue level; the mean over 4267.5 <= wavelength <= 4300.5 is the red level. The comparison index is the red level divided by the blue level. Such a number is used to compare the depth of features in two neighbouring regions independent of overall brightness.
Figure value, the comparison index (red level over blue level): 0.94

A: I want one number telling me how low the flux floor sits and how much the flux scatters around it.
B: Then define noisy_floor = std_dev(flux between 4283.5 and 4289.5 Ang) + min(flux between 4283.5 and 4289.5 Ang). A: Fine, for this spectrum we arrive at 14.7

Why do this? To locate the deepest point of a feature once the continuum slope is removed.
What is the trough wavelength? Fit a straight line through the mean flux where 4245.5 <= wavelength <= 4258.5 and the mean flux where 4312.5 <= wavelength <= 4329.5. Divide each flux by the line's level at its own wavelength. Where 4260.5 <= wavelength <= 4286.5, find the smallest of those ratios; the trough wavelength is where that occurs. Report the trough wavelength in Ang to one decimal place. 4273.0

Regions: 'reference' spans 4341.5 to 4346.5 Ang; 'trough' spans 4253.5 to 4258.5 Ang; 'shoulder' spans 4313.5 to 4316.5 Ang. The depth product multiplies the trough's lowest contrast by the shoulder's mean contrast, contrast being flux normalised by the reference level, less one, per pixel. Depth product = 0.030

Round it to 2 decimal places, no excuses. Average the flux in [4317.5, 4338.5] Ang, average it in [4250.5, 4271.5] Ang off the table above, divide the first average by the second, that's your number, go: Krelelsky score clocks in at 0.94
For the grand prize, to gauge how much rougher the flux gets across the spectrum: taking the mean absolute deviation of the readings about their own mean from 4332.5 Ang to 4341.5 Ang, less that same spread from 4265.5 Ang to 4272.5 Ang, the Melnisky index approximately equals 0.28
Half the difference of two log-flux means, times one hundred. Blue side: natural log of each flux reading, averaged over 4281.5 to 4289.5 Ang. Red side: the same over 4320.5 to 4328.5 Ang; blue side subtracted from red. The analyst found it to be 0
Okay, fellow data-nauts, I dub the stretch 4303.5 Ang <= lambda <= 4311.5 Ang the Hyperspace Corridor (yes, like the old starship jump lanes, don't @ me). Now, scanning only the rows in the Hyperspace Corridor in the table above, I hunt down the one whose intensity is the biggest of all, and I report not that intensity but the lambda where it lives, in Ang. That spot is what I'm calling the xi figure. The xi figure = 4311.0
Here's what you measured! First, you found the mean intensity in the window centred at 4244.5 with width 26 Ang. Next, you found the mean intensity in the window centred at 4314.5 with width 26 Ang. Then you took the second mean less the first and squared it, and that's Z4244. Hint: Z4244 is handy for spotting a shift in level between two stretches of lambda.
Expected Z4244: 3.2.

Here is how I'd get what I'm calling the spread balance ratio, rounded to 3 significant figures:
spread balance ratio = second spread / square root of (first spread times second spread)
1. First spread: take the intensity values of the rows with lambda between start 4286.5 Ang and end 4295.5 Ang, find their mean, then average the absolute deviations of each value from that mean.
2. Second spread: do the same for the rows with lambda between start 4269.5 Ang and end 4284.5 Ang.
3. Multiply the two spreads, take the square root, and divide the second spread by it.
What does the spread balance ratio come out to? 1.01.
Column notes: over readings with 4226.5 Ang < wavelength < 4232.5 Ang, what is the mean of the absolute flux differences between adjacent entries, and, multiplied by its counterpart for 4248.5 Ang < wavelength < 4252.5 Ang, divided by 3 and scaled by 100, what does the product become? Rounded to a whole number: 10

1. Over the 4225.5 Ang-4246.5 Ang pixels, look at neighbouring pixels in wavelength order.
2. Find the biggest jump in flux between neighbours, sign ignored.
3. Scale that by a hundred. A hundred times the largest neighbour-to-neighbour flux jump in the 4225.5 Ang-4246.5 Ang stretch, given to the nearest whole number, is 70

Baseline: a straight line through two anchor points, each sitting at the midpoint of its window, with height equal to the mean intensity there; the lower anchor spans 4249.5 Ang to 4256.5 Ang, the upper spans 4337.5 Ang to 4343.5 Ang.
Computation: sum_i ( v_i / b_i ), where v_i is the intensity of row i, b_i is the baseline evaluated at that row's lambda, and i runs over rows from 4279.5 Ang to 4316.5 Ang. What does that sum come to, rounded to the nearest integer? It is 37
